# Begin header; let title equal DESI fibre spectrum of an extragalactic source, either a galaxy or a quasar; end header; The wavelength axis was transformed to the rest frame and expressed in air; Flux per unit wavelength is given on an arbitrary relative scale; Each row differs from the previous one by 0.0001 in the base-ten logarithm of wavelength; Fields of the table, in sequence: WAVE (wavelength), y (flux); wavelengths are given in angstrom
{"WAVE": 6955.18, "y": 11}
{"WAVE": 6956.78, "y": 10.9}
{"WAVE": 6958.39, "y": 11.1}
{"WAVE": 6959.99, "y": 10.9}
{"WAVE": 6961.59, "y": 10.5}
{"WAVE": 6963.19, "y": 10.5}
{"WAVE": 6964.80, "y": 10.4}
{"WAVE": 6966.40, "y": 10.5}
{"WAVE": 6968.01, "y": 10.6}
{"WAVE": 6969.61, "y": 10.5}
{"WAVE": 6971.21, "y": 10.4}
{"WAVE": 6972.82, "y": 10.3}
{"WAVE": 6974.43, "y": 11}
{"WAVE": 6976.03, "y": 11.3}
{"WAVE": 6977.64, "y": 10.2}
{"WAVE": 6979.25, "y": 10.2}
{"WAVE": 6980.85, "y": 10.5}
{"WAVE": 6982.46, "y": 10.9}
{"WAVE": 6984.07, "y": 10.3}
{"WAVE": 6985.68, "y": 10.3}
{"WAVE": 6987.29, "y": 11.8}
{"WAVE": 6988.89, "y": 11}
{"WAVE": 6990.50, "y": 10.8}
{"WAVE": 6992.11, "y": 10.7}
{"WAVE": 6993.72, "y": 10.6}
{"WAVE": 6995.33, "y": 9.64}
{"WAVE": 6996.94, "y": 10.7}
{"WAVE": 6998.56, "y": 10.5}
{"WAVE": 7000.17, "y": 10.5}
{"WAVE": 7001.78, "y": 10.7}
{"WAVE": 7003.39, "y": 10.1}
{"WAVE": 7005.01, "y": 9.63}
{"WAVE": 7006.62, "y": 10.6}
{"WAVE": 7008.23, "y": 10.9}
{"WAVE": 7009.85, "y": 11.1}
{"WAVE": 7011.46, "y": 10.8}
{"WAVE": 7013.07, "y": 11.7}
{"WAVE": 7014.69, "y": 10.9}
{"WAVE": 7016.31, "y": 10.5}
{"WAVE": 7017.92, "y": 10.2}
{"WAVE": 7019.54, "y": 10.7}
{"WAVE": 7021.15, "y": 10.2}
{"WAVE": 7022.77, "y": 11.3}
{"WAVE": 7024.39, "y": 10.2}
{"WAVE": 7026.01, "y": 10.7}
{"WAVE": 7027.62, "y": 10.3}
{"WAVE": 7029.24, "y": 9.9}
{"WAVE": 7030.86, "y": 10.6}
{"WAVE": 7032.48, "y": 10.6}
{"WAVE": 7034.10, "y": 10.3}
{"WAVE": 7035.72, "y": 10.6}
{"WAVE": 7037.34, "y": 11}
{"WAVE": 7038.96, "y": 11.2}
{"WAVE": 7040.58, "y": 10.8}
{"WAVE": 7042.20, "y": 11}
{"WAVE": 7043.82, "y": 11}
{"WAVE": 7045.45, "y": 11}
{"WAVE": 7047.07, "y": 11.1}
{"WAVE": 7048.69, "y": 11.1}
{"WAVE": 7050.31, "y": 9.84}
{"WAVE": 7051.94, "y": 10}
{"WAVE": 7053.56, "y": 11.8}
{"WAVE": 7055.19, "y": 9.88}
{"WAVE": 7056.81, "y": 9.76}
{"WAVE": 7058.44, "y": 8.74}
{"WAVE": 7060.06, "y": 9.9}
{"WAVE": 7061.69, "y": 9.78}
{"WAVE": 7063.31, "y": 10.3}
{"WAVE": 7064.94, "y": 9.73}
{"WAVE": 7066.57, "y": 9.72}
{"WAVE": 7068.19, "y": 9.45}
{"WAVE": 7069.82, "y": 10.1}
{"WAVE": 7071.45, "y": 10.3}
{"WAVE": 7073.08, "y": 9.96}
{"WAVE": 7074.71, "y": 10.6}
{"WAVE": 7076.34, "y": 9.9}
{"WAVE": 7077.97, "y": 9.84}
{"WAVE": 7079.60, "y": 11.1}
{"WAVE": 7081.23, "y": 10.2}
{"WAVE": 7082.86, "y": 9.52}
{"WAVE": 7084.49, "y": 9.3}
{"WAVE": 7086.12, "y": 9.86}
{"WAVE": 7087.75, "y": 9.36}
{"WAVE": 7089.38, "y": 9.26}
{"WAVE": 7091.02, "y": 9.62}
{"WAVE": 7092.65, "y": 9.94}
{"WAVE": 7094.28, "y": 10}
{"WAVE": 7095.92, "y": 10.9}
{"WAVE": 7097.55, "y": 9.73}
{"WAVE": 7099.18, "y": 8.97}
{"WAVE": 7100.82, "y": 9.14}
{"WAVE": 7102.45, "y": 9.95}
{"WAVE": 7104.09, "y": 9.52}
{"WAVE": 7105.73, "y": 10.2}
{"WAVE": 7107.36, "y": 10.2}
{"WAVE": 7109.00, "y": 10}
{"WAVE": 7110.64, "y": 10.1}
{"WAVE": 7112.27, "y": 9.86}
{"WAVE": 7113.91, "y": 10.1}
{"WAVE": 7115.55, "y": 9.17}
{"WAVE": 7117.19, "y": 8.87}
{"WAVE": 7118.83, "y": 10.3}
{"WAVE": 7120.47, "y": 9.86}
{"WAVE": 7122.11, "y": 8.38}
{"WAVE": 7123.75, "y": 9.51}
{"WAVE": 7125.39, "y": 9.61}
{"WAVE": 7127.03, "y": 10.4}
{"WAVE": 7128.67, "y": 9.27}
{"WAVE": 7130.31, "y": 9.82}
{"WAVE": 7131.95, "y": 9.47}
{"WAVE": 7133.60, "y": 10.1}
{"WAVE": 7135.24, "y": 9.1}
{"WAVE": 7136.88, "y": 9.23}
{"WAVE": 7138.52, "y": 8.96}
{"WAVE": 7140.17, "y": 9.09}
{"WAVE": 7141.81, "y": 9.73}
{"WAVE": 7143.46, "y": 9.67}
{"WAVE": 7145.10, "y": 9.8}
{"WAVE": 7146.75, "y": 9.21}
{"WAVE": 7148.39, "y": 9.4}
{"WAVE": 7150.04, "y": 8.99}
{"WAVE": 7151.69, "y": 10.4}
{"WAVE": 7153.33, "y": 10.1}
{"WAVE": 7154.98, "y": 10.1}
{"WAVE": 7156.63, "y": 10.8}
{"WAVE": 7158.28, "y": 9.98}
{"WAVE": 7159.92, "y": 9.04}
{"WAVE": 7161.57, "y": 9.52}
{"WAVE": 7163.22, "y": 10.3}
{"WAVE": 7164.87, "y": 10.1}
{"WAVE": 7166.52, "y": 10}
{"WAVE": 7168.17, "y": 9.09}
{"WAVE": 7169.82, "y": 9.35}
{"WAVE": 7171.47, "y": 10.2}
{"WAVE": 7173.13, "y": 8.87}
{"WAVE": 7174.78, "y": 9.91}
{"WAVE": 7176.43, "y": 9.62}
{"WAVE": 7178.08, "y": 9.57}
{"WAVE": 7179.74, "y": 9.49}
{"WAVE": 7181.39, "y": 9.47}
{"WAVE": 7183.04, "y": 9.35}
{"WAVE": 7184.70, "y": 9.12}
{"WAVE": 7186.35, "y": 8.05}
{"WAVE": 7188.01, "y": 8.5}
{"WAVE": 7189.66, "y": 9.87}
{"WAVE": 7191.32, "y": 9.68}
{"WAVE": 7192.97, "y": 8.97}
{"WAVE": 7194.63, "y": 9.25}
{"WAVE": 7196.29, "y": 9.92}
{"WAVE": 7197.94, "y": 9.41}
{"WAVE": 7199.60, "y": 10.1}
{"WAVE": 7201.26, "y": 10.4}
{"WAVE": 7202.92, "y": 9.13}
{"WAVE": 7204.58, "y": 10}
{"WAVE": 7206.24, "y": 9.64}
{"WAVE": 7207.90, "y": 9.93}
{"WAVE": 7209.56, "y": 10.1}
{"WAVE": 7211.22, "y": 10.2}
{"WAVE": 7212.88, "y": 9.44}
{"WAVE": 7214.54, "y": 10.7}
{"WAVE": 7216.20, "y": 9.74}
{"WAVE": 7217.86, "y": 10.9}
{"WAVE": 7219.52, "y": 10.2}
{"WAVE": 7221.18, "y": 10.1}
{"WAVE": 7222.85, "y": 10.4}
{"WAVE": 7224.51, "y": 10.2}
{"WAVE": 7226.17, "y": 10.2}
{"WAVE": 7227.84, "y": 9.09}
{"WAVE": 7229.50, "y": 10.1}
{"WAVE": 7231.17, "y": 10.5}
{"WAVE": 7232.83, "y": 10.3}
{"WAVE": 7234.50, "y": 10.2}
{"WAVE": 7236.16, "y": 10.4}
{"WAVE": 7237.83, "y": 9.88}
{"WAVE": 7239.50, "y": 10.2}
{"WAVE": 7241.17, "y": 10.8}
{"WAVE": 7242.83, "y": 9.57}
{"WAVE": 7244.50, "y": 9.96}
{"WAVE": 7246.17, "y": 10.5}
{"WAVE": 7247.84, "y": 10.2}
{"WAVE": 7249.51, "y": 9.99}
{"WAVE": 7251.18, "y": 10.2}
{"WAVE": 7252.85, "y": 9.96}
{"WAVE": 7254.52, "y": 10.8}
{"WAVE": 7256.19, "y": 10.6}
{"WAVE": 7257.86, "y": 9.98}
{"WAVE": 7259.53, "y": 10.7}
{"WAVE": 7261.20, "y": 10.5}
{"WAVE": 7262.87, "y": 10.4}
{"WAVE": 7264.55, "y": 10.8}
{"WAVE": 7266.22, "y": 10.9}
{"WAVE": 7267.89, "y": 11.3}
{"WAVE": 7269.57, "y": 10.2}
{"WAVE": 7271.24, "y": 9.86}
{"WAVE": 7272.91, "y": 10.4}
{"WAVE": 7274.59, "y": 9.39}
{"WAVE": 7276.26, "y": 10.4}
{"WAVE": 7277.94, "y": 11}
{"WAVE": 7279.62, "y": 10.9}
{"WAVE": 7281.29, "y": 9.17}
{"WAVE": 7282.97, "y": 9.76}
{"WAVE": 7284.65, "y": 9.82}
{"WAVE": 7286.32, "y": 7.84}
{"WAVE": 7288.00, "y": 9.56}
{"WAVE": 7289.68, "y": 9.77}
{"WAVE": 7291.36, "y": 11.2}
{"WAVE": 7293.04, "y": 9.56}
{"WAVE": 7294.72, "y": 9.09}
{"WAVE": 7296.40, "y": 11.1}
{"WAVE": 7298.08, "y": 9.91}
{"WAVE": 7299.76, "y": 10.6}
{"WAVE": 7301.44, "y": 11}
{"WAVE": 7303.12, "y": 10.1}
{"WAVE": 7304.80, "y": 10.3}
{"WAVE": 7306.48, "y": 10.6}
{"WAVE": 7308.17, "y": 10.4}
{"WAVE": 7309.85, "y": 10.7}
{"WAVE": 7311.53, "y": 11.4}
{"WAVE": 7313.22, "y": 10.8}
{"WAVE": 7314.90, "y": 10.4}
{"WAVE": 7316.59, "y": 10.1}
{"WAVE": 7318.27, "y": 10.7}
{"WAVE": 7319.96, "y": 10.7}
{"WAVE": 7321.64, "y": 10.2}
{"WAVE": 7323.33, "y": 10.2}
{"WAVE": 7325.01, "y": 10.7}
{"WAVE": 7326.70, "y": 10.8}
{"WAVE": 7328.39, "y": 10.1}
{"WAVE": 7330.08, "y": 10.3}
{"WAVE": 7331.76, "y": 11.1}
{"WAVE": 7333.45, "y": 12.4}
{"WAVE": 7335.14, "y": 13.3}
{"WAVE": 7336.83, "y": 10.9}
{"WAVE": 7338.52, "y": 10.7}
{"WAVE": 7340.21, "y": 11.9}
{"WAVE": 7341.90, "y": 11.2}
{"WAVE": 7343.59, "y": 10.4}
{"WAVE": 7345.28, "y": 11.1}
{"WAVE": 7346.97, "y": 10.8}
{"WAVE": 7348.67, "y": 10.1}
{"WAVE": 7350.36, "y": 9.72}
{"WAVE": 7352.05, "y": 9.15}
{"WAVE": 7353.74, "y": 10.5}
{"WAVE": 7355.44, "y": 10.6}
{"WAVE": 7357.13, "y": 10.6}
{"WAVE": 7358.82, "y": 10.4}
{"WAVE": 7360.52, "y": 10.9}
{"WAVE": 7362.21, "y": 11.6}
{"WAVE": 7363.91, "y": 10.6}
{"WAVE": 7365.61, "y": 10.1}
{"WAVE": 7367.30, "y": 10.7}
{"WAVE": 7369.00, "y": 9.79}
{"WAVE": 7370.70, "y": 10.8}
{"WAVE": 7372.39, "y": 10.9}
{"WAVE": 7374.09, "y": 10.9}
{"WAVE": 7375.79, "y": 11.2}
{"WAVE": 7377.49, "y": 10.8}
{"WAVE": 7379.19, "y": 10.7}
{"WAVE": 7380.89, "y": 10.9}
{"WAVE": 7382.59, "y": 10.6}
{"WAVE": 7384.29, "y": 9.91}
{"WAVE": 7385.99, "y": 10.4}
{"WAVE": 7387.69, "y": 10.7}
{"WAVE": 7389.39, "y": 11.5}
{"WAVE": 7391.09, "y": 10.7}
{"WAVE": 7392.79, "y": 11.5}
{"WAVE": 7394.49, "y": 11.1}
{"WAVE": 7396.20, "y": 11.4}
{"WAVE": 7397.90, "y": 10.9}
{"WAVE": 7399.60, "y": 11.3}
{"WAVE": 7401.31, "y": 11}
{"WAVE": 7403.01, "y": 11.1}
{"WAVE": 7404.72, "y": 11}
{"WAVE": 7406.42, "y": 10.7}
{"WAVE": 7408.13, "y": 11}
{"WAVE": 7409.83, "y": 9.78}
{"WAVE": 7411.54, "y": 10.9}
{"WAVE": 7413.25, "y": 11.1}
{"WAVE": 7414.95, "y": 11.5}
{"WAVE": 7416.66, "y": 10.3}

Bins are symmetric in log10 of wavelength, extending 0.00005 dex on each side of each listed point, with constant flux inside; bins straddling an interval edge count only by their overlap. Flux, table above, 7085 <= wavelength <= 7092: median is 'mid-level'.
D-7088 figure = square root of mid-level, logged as 3.08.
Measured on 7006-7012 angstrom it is 3.29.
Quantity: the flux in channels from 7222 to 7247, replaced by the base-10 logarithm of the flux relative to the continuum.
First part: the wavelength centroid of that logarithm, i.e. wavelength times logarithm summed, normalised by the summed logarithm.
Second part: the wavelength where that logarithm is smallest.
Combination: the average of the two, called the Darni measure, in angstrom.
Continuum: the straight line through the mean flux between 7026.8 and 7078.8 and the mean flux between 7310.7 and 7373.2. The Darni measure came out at 7231.0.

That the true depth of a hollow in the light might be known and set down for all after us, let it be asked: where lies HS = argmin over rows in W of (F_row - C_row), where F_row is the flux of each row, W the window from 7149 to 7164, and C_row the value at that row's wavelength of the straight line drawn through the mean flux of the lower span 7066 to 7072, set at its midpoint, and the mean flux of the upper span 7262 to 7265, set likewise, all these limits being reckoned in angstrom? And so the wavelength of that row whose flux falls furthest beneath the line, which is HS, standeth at 7150.04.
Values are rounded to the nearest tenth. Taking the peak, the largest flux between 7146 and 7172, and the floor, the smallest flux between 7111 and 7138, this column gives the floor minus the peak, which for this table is -2.4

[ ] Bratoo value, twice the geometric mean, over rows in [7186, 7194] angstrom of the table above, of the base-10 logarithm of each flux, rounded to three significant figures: 1.91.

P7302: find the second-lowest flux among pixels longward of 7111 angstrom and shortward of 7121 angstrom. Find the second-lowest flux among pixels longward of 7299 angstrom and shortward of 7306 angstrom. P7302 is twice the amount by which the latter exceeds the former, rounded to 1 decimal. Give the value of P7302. 2.3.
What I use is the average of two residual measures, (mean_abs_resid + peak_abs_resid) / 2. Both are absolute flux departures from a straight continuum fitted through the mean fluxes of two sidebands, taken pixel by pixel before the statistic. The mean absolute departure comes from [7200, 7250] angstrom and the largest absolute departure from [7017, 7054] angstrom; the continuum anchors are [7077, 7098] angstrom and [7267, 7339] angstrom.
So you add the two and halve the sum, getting 1.2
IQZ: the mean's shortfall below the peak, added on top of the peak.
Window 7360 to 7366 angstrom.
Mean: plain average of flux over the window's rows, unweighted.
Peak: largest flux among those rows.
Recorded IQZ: 12.4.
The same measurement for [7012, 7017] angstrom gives 12.4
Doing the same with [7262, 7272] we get 12.0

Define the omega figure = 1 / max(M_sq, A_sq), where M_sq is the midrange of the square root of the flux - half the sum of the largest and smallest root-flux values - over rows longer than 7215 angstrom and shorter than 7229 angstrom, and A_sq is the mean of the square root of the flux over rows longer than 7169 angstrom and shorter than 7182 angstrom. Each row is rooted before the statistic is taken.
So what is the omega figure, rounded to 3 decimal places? 0.317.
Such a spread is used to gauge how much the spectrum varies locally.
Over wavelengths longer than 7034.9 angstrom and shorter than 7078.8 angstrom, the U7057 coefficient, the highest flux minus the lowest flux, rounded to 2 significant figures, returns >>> 3.1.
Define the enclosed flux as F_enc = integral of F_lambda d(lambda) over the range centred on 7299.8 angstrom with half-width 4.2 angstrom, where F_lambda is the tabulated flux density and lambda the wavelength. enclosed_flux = 89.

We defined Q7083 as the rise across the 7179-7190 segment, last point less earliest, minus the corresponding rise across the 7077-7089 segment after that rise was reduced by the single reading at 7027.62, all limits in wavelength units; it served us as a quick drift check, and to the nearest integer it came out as 11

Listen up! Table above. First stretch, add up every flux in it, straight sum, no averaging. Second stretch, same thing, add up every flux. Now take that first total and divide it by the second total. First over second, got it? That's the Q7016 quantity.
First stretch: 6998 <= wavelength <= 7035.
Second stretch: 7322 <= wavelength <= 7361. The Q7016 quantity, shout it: 0.98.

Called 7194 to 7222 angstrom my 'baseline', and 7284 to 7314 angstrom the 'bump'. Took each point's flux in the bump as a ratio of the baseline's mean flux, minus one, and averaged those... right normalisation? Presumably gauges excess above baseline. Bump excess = 0.03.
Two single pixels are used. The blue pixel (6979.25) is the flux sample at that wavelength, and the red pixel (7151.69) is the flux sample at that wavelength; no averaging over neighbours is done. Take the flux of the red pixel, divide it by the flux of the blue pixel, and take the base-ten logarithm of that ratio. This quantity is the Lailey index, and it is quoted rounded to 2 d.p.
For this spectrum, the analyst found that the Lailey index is 0.01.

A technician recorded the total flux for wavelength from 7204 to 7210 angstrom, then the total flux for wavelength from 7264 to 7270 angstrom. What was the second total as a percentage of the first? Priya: 109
